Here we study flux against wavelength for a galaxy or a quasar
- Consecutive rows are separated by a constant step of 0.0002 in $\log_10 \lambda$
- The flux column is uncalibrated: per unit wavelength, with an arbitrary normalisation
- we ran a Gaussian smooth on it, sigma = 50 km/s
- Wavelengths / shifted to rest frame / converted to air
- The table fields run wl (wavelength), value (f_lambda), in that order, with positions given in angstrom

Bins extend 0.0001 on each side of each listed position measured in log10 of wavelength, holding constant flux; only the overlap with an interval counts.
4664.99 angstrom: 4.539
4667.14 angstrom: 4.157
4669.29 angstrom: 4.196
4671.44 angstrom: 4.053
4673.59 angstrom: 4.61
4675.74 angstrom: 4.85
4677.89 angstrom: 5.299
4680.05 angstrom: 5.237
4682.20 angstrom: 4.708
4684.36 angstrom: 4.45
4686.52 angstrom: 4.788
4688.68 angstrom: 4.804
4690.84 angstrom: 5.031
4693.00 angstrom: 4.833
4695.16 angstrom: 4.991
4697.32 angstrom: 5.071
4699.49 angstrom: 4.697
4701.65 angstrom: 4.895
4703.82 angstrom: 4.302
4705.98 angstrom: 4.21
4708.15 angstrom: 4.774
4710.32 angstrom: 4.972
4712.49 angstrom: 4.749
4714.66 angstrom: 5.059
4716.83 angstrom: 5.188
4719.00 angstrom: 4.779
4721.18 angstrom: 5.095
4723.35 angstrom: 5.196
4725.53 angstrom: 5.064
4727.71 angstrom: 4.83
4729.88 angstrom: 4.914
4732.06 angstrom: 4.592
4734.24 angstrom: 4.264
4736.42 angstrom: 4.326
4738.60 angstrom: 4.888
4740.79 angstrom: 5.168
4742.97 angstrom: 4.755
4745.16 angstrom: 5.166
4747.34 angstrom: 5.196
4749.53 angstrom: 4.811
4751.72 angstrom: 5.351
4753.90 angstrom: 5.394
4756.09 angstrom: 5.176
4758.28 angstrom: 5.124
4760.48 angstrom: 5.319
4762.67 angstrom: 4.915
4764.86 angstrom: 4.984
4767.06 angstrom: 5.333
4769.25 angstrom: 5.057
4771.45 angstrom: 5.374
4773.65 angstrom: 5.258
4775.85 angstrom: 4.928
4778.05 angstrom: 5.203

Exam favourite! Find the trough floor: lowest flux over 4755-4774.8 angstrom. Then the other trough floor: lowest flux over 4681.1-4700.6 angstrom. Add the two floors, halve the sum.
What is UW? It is 4.68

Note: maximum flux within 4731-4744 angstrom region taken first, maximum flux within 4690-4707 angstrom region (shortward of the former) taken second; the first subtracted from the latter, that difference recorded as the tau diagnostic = -0.10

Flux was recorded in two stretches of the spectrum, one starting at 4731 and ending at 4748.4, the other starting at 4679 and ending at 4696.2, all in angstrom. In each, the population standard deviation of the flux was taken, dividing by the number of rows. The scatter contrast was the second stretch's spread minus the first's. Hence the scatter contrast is -0.13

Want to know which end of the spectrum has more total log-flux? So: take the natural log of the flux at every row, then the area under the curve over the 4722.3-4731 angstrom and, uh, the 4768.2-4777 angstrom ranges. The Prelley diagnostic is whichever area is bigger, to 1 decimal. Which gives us 14.4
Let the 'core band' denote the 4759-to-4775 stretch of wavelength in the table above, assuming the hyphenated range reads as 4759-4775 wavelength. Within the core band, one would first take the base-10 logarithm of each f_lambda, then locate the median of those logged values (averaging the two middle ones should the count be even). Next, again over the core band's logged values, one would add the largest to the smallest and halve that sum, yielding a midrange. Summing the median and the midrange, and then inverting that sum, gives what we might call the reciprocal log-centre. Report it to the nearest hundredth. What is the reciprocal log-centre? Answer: 0.70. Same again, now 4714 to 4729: 0.71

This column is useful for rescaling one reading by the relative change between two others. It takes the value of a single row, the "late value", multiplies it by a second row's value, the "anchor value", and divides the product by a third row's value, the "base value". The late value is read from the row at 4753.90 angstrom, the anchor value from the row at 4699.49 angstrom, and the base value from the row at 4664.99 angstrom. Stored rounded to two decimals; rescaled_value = 5.58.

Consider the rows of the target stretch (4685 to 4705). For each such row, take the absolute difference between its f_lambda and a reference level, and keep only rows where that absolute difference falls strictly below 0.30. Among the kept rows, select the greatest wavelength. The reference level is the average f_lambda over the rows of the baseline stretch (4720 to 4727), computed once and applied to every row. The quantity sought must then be 4701.65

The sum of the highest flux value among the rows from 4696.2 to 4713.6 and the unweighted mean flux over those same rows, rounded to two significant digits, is 9.8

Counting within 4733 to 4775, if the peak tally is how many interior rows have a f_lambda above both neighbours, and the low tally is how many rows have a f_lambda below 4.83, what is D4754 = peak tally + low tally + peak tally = 16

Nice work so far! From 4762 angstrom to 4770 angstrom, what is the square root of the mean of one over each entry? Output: 0.444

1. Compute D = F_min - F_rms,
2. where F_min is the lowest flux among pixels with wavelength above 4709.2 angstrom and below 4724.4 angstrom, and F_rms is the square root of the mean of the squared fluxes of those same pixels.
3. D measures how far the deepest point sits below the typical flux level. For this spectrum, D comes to -0.26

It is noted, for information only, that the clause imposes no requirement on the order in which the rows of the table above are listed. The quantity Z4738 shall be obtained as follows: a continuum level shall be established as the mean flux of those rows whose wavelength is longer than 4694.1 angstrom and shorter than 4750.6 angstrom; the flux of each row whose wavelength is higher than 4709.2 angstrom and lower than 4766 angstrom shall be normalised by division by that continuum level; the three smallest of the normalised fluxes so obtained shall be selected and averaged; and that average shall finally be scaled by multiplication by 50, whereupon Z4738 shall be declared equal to 45.4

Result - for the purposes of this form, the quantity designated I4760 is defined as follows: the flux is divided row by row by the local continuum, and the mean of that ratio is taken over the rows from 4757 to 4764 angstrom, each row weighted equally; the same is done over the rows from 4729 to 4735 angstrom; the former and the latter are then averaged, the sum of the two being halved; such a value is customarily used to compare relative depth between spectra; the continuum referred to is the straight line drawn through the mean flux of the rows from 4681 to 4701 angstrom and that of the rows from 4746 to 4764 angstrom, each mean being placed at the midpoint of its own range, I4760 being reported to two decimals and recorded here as 0.95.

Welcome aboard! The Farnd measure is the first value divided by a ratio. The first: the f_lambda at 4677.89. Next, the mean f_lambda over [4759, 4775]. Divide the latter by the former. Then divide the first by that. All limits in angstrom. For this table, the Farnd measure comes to 5.4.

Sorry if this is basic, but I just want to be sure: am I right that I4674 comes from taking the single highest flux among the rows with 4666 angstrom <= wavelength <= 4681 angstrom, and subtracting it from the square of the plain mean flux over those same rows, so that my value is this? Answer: 16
